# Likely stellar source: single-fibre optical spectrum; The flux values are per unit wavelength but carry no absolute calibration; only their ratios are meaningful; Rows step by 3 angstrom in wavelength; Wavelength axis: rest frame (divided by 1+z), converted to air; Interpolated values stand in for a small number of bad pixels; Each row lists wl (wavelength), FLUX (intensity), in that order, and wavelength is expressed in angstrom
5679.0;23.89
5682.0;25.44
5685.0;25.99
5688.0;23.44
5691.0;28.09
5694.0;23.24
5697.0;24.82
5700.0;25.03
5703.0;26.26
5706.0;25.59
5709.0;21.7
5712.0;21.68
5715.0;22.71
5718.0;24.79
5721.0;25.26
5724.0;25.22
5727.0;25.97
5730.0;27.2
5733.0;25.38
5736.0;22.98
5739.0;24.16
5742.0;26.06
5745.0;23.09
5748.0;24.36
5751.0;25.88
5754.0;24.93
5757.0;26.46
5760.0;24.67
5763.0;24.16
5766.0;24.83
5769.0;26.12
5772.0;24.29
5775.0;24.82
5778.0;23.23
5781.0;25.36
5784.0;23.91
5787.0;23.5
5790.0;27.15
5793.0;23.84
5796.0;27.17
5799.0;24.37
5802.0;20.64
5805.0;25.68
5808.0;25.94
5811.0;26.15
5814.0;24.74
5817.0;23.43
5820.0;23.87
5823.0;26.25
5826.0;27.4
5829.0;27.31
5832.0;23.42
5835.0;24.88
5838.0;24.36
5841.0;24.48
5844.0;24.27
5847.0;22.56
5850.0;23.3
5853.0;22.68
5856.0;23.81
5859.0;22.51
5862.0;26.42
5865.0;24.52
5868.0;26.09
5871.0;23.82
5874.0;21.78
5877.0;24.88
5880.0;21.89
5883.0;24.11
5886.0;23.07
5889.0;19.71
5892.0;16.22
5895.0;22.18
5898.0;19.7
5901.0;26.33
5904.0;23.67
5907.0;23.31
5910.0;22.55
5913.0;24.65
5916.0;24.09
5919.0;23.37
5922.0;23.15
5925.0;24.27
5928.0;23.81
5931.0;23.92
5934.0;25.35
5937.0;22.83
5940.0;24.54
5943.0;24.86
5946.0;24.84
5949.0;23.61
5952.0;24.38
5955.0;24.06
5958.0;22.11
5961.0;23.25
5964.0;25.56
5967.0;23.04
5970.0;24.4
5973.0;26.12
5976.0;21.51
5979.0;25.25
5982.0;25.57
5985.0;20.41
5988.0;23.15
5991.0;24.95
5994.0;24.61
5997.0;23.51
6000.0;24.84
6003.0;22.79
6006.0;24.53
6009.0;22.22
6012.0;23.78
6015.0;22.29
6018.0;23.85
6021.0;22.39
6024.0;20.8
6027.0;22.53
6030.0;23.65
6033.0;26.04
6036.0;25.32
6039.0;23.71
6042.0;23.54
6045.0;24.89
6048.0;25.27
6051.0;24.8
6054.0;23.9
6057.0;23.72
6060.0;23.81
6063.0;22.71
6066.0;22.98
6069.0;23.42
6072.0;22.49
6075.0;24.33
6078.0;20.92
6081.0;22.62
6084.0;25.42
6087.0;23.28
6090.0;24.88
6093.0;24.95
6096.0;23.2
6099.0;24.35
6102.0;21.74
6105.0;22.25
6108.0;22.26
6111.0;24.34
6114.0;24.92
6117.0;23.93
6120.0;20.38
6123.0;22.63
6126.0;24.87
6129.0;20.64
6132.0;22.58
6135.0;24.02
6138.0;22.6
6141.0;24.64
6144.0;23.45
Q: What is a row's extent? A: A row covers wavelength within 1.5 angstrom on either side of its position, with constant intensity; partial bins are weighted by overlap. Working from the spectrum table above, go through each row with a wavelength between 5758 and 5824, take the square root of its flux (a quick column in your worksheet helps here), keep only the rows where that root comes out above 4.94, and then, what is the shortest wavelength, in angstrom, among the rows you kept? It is 5760.0 angstrom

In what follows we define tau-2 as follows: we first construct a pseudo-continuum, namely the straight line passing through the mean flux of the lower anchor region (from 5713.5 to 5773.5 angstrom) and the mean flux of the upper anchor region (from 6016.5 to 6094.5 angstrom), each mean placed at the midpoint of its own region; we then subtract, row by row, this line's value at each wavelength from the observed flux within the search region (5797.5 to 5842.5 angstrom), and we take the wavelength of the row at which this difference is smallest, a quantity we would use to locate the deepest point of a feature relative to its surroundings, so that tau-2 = 5802.0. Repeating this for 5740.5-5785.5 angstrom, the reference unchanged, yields 5745.0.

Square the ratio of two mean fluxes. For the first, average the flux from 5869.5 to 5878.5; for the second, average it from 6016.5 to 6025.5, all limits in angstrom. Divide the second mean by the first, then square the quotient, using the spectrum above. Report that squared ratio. 0.90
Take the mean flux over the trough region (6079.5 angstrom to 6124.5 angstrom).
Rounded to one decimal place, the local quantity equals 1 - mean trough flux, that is -22.4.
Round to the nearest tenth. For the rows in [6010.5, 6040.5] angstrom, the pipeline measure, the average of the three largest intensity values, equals 25.1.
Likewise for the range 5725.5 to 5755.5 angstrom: 26.4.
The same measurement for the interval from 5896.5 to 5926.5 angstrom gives 25.1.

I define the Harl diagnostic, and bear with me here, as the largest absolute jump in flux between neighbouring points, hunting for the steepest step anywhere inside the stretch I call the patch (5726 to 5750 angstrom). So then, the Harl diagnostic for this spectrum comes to 2.97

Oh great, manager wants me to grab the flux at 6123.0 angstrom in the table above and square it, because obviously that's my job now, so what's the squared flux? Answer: 512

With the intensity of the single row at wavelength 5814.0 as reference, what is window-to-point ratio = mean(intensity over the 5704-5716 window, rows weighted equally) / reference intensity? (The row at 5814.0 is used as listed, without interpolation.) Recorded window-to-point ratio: 0.93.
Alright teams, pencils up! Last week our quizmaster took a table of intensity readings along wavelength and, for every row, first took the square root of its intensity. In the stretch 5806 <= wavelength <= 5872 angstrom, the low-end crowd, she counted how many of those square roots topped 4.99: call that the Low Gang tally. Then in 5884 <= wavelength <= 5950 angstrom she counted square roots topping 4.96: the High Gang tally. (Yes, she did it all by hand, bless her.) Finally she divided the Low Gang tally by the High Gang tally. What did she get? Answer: 1.4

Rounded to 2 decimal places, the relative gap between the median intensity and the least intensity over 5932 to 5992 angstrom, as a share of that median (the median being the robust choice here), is 0.16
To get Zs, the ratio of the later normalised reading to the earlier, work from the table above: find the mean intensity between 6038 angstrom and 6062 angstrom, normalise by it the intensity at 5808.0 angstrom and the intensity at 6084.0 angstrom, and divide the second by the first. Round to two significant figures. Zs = 0.98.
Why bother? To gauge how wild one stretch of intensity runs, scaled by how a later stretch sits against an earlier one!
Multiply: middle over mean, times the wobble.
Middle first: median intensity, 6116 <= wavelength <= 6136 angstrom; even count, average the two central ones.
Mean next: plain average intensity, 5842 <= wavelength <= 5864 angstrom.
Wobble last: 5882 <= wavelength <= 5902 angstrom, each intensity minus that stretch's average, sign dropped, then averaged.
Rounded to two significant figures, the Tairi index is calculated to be 2.5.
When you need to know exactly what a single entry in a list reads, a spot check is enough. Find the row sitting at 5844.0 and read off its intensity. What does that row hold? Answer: 24.27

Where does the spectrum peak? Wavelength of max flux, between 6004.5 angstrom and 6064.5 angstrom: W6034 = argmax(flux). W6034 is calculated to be 6033.0 angstrom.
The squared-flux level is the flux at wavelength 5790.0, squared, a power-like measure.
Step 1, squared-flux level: 737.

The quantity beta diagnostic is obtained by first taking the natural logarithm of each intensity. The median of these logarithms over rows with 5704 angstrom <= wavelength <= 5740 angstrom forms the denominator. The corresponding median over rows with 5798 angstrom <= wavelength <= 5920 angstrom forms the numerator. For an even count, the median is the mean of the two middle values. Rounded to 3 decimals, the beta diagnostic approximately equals 0.986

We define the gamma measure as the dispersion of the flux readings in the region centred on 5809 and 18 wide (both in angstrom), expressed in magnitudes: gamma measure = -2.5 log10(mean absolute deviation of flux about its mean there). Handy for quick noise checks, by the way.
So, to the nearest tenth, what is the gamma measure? -0.5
